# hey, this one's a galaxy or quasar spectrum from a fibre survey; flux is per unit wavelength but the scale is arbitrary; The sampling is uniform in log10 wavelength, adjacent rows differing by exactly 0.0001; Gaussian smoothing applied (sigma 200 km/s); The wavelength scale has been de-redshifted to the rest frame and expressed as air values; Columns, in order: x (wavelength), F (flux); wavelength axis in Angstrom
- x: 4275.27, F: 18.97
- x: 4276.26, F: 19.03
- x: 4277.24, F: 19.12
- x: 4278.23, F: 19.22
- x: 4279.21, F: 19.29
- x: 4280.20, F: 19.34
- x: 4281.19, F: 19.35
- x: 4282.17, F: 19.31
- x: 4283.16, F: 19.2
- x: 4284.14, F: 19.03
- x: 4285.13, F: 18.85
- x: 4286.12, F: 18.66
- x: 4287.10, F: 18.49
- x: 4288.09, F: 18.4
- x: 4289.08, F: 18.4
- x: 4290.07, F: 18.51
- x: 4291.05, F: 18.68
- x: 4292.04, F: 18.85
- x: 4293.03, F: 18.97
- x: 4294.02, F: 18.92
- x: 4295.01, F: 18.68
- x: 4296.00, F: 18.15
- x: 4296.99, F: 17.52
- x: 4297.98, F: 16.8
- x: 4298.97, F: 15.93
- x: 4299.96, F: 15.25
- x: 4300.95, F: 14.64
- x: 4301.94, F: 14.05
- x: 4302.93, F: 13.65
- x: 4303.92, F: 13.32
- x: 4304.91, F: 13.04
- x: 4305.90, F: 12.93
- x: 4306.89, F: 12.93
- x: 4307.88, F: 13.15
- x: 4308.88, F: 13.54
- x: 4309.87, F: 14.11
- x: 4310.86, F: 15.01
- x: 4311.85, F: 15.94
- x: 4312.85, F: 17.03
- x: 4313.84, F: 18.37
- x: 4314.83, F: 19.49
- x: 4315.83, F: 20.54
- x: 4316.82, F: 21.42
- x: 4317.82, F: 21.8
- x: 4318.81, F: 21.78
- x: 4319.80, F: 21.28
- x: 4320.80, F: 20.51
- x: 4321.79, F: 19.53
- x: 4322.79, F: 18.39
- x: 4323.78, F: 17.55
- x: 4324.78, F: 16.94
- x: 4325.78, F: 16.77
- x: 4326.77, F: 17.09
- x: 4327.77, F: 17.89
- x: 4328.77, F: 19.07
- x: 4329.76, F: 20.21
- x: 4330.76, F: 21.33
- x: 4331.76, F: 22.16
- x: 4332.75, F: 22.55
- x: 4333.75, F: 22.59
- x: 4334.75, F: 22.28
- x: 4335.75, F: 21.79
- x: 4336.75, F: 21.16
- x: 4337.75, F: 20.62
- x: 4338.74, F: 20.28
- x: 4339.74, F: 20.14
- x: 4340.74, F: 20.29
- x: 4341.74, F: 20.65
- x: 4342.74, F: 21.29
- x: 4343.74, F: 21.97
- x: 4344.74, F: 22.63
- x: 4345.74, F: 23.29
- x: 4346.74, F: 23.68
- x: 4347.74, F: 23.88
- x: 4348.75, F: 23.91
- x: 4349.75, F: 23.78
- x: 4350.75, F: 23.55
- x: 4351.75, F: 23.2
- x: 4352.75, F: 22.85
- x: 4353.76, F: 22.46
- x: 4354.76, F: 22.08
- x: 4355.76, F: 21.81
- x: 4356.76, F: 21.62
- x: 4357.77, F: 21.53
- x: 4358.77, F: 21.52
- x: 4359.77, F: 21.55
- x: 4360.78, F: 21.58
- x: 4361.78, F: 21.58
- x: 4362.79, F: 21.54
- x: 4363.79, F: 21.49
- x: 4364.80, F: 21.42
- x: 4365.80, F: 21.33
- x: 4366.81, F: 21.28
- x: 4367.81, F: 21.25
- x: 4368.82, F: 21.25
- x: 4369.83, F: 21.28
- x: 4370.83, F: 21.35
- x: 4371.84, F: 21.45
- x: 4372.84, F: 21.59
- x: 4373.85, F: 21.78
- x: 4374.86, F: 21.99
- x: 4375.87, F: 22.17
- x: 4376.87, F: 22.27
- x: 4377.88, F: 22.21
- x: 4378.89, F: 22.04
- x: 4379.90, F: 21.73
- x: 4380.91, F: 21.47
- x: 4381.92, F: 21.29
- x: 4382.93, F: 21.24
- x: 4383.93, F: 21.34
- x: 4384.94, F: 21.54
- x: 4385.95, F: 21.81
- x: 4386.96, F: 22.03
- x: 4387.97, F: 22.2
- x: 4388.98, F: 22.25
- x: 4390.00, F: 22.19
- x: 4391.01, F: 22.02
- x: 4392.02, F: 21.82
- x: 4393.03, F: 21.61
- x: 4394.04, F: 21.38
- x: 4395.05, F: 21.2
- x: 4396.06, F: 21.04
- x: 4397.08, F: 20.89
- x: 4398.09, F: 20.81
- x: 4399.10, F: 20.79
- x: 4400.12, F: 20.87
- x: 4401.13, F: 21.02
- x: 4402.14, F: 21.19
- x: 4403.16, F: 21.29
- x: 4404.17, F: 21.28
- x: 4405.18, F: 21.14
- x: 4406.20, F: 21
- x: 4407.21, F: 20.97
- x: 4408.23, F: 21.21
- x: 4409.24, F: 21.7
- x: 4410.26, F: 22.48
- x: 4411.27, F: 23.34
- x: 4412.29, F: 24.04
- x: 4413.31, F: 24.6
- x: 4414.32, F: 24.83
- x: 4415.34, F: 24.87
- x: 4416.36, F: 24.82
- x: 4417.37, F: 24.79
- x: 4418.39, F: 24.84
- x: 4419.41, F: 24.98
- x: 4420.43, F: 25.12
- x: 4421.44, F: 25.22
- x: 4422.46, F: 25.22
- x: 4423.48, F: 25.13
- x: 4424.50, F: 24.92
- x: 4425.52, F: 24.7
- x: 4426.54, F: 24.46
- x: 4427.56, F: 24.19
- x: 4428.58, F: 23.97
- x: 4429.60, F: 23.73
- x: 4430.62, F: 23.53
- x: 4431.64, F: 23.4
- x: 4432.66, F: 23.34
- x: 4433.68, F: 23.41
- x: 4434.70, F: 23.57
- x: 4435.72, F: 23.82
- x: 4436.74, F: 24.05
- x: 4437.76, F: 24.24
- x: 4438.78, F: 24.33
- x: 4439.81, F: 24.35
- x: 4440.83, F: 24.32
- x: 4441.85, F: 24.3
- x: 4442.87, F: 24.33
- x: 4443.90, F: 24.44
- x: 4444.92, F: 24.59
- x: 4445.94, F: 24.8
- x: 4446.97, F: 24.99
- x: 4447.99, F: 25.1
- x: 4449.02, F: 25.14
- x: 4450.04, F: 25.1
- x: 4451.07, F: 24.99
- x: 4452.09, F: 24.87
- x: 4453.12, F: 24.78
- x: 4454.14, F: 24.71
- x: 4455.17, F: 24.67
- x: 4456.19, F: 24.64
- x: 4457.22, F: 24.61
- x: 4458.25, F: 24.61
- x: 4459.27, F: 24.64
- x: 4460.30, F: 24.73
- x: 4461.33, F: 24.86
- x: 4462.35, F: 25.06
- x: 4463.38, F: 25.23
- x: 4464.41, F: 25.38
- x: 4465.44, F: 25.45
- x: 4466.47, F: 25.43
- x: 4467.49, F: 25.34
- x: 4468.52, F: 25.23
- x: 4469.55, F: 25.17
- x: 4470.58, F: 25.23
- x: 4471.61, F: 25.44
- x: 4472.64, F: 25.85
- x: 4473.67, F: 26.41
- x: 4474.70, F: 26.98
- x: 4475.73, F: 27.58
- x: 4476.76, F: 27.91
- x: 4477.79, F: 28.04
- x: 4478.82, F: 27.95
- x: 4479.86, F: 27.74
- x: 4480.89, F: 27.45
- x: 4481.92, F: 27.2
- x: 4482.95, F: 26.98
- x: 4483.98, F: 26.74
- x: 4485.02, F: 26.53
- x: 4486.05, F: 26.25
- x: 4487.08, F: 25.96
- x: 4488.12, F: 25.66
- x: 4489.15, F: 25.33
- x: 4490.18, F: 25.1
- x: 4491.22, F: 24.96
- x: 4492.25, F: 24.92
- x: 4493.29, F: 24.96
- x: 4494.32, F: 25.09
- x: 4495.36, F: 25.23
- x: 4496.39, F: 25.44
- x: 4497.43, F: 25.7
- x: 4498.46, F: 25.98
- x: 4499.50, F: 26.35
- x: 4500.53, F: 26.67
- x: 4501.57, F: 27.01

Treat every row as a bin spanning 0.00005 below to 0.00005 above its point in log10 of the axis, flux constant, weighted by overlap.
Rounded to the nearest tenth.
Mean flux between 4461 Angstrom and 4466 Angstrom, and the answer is 25.2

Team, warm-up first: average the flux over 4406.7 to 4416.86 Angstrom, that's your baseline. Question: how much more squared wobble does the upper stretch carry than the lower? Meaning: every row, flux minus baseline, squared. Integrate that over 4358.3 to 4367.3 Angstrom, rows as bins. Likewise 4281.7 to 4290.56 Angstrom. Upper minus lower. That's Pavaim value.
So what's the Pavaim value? -153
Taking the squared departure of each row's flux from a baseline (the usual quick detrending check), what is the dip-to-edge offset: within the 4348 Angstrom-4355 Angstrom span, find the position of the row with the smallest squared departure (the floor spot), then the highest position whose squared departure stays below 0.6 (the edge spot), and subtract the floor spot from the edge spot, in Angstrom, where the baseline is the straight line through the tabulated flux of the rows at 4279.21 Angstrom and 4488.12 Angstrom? 0.0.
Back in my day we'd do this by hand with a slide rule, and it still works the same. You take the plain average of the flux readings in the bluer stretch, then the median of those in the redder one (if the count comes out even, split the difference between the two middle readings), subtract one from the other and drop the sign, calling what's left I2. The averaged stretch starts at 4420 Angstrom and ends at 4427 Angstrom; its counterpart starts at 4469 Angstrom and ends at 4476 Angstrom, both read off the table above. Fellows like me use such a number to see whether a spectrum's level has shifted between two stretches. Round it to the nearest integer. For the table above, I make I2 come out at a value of 1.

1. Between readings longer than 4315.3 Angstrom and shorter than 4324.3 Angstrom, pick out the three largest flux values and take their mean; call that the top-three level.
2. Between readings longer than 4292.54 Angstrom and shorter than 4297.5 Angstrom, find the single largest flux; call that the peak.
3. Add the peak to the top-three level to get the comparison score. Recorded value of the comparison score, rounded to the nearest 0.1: 40.6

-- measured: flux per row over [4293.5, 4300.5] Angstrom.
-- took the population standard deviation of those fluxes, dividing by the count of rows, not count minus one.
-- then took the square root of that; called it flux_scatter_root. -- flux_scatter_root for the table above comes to 1.14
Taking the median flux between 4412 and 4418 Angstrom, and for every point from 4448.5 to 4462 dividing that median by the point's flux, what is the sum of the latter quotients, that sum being 13.0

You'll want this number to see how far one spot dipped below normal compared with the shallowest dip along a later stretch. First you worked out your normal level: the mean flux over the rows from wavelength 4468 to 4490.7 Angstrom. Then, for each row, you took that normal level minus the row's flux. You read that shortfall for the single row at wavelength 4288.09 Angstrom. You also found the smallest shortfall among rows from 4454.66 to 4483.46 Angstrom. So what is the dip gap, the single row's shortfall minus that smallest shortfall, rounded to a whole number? 10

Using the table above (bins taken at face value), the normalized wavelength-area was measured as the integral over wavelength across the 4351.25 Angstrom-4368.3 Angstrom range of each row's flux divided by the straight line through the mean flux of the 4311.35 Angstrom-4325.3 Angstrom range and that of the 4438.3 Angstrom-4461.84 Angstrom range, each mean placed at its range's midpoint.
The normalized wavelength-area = 17.7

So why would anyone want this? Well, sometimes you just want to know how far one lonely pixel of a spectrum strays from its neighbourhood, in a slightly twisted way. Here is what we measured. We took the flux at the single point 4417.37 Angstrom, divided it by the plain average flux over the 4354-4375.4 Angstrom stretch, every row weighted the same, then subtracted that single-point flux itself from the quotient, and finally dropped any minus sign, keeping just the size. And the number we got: 23.6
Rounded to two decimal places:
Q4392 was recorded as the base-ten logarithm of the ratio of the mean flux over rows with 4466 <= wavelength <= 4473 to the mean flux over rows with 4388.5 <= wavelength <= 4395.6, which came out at 0.07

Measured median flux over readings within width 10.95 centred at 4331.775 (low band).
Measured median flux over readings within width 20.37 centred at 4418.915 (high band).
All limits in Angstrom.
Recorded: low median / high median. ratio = 0.86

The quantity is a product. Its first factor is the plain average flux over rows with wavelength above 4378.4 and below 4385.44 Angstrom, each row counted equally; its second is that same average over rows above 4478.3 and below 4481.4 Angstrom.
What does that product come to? 596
